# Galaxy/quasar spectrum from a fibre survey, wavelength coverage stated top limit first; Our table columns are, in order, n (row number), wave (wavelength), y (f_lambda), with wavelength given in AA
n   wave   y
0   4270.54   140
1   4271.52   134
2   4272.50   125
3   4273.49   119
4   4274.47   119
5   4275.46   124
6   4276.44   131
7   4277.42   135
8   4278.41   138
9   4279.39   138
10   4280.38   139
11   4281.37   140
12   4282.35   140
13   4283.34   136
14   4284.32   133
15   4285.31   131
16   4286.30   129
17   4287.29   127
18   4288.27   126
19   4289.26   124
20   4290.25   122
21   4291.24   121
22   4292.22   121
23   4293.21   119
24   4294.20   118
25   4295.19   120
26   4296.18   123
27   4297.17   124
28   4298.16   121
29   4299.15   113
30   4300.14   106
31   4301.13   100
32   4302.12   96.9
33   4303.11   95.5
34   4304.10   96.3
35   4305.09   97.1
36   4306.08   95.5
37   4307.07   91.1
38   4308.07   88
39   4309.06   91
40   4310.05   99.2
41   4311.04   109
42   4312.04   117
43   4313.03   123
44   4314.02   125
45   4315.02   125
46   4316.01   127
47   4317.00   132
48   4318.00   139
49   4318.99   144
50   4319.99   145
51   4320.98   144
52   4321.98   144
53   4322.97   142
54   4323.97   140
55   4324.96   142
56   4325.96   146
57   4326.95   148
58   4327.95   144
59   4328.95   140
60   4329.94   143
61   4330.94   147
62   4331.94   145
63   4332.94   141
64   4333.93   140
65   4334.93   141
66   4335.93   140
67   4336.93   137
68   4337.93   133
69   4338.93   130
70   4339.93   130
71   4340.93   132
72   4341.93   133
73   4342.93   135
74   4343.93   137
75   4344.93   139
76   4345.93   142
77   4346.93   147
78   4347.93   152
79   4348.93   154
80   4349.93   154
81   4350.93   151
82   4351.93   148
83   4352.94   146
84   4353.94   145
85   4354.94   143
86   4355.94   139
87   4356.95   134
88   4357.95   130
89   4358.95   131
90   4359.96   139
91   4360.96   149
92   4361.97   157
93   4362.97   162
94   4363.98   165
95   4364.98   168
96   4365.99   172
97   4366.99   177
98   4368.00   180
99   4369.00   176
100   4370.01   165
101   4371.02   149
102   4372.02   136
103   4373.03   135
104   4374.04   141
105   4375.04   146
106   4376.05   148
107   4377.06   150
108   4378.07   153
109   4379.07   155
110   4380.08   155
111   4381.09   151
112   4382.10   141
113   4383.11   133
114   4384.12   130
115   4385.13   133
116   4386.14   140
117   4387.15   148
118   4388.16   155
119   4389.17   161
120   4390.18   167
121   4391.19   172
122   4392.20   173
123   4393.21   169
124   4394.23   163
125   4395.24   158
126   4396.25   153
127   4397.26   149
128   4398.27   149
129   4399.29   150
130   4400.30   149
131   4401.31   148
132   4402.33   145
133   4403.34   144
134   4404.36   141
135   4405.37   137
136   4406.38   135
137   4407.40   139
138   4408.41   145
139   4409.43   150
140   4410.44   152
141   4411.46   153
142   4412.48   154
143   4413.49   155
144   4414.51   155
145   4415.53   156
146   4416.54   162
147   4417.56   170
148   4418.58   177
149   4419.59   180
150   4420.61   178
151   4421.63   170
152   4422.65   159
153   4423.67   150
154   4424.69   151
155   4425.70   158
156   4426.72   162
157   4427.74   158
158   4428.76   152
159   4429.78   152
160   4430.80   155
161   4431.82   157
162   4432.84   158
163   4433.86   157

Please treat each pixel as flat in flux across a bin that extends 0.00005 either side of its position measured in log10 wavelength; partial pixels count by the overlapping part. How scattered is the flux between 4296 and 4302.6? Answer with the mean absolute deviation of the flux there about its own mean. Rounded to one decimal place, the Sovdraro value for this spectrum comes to 9.4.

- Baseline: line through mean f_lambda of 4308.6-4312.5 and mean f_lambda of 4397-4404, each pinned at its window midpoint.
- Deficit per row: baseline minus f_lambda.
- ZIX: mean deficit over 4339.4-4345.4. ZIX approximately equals -15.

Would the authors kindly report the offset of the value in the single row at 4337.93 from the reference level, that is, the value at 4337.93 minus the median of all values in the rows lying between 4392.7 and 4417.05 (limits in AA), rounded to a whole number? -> -17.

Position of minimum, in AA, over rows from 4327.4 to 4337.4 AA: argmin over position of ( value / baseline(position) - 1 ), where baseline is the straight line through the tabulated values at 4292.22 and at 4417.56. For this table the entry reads 4336.93 AA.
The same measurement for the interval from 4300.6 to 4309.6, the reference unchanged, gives 4308.07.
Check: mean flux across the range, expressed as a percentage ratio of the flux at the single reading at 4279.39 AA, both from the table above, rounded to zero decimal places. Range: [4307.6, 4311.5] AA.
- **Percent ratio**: 70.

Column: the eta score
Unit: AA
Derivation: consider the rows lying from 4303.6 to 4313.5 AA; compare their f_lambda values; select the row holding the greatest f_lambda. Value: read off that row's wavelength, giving 4313.03 AA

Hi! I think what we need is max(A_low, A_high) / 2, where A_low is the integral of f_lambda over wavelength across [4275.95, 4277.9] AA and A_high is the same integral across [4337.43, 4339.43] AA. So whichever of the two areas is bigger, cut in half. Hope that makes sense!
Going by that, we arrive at 131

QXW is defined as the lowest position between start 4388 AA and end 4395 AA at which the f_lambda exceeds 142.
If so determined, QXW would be 4388.16 AA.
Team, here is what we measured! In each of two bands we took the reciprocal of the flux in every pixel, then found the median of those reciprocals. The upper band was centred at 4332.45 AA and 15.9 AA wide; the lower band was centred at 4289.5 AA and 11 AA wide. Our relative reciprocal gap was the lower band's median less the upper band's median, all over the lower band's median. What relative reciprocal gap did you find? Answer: 0.12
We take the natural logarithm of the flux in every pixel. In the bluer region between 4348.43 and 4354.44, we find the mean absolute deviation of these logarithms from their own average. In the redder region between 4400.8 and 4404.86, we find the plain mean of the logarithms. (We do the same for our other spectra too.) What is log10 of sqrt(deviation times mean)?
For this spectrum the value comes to -0.48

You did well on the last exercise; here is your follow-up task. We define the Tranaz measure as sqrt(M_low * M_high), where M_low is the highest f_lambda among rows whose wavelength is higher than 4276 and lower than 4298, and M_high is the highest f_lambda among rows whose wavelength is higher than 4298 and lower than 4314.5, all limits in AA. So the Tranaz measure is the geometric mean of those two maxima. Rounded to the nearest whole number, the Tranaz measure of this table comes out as 132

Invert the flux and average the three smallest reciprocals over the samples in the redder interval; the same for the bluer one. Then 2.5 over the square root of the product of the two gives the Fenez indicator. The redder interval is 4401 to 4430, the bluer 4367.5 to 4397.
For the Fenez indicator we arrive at 443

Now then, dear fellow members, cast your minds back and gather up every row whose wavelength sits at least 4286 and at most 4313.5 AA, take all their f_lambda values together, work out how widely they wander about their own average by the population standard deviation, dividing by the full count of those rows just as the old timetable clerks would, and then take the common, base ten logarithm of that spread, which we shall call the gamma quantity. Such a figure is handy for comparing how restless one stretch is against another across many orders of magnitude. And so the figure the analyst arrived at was 1.12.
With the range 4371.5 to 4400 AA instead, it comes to 1.07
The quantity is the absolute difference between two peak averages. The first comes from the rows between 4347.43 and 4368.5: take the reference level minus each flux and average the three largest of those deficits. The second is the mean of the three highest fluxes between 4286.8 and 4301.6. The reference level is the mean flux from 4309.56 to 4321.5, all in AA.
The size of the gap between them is 130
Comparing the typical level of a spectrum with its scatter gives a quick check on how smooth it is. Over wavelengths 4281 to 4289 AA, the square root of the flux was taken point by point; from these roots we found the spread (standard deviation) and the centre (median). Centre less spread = 11.3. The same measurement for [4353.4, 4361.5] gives 11.5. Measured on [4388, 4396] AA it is 12.6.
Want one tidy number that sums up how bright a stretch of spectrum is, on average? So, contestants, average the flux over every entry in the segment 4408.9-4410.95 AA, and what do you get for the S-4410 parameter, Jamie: 151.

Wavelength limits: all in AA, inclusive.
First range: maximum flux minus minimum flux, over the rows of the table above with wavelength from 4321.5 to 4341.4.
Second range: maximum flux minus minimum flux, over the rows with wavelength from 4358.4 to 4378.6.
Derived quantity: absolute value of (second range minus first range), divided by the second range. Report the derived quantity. 0.633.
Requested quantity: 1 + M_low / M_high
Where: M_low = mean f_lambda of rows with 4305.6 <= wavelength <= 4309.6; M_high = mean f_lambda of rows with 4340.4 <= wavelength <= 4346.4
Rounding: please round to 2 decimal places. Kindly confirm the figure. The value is 1.67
